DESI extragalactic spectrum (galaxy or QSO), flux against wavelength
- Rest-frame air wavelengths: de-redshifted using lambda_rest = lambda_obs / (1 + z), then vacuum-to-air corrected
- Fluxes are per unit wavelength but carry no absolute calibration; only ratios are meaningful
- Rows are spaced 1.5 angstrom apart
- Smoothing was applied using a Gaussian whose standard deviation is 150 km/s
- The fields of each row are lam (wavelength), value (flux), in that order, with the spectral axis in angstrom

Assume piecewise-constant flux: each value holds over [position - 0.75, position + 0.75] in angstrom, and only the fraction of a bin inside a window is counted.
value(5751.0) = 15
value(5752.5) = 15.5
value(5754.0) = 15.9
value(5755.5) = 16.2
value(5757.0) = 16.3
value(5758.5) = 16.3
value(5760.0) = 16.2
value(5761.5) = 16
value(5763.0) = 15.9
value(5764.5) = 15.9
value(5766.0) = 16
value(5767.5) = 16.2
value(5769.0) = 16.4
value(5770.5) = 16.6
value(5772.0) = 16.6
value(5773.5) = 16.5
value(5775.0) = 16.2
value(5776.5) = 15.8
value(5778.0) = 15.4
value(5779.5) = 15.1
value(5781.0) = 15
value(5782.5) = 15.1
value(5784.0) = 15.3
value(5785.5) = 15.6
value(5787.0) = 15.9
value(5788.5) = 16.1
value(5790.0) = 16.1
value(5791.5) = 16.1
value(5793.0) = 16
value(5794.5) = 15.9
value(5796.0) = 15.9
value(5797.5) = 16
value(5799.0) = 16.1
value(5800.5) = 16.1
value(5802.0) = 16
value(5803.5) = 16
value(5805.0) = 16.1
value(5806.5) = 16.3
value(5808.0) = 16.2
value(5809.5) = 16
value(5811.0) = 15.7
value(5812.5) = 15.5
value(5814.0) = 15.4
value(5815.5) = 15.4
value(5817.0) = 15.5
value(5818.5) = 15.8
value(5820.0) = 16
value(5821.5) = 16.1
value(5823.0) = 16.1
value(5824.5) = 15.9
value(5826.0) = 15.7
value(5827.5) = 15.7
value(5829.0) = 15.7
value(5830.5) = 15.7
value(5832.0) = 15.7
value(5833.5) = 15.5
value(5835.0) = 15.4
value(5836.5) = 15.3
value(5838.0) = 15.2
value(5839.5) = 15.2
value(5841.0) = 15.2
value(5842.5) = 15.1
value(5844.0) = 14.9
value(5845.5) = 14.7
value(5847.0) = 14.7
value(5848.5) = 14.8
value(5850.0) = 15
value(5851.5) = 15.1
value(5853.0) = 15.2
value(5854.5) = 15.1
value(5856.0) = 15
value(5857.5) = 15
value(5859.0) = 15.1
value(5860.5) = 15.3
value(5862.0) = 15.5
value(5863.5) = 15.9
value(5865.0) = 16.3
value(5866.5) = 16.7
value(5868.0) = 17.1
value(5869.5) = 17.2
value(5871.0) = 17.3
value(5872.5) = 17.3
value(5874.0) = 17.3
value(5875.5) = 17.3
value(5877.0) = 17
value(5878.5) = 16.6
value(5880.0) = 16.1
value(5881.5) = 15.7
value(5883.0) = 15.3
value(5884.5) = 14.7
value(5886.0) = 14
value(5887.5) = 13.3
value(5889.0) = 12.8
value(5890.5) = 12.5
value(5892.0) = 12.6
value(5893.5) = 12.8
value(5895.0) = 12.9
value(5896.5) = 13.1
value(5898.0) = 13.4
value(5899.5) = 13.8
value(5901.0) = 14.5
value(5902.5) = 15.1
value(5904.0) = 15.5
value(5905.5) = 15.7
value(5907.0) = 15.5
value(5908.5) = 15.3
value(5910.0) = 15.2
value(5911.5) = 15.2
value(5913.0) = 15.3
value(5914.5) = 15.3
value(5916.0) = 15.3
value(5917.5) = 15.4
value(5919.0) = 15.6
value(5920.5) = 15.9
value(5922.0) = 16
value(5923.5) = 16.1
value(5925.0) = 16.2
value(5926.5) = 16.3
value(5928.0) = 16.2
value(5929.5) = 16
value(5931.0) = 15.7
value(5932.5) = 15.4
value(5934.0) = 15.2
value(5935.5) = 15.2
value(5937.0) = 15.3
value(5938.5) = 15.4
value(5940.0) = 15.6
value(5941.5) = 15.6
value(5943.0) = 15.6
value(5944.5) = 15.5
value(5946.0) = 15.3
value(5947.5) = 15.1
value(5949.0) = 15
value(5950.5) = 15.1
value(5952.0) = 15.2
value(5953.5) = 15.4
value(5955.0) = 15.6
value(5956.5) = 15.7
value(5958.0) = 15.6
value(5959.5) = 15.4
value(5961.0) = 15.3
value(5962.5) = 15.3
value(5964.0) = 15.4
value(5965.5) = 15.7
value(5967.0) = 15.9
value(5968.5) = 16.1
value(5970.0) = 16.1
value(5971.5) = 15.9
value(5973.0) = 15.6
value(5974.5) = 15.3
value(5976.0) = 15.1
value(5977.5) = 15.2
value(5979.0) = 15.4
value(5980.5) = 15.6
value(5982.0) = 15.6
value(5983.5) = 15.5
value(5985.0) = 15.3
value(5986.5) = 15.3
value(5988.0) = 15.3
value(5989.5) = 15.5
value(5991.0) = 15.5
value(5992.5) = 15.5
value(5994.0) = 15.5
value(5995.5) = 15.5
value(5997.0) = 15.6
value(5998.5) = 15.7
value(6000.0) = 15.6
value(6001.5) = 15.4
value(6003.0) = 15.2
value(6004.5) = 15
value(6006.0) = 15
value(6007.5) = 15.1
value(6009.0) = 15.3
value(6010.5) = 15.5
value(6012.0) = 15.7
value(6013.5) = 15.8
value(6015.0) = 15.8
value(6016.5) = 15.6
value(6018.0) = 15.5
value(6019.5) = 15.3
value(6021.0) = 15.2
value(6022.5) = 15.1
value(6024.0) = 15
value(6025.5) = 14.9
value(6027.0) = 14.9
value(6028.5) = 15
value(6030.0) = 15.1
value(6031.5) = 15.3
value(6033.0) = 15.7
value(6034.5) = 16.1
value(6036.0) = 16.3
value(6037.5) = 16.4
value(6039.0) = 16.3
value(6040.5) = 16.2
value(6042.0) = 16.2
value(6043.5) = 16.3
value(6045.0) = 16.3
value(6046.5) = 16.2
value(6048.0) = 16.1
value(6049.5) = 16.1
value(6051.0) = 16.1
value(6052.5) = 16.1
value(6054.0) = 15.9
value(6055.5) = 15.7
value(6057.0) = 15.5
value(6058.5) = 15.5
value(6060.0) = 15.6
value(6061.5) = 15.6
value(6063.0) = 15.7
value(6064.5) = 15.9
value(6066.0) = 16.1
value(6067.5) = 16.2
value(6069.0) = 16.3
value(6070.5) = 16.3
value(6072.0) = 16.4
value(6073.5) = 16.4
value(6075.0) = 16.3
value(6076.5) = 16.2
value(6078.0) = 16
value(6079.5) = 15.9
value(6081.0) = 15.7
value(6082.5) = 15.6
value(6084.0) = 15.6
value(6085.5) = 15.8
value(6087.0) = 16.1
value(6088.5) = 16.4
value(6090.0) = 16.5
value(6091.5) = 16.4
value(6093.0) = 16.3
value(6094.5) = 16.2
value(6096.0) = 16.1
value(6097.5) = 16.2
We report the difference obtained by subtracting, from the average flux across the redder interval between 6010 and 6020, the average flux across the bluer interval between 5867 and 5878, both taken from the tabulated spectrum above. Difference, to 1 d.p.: -1.6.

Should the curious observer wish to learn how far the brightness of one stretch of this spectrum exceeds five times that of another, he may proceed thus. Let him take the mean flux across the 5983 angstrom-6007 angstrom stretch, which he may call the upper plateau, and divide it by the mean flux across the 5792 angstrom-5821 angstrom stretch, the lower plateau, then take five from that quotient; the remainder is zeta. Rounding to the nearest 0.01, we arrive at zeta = -4.03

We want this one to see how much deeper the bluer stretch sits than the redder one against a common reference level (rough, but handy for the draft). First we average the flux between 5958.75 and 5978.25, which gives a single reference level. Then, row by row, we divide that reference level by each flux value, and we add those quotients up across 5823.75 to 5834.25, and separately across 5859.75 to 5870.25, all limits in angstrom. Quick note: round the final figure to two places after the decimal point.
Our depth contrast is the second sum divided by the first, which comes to 0.97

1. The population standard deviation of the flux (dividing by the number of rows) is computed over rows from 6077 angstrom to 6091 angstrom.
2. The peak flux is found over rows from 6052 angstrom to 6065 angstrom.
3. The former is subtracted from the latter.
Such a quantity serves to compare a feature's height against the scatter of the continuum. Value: 15.8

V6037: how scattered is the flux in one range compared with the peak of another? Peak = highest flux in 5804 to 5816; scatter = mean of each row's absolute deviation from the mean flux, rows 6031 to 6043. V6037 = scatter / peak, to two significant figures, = 0.017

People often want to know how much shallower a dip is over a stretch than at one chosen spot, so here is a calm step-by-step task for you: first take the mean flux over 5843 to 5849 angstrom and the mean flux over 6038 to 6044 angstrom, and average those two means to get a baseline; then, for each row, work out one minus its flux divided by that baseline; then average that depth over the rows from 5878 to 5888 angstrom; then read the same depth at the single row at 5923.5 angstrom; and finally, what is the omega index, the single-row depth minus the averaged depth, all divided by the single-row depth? 1.7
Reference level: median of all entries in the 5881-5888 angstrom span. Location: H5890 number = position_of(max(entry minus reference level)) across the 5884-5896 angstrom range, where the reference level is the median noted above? 5884.5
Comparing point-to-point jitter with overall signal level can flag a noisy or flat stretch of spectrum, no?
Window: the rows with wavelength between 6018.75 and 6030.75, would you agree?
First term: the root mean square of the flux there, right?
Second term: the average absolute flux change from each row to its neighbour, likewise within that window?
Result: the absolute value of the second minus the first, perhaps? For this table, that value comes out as 15.0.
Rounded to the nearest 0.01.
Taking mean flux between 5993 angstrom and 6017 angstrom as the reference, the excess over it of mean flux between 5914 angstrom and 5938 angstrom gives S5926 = 0.24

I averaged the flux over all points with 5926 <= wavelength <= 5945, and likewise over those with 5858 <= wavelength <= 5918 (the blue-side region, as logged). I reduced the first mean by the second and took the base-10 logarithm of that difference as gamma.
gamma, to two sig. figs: -0.39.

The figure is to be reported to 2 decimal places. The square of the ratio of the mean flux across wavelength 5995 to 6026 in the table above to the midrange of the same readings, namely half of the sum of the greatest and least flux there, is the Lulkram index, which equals 1.00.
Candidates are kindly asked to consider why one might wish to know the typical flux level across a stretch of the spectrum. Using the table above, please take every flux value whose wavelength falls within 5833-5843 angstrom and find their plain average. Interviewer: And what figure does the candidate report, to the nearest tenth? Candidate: 15.3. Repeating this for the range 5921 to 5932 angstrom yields 16.1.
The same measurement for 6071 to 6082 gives 16.1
